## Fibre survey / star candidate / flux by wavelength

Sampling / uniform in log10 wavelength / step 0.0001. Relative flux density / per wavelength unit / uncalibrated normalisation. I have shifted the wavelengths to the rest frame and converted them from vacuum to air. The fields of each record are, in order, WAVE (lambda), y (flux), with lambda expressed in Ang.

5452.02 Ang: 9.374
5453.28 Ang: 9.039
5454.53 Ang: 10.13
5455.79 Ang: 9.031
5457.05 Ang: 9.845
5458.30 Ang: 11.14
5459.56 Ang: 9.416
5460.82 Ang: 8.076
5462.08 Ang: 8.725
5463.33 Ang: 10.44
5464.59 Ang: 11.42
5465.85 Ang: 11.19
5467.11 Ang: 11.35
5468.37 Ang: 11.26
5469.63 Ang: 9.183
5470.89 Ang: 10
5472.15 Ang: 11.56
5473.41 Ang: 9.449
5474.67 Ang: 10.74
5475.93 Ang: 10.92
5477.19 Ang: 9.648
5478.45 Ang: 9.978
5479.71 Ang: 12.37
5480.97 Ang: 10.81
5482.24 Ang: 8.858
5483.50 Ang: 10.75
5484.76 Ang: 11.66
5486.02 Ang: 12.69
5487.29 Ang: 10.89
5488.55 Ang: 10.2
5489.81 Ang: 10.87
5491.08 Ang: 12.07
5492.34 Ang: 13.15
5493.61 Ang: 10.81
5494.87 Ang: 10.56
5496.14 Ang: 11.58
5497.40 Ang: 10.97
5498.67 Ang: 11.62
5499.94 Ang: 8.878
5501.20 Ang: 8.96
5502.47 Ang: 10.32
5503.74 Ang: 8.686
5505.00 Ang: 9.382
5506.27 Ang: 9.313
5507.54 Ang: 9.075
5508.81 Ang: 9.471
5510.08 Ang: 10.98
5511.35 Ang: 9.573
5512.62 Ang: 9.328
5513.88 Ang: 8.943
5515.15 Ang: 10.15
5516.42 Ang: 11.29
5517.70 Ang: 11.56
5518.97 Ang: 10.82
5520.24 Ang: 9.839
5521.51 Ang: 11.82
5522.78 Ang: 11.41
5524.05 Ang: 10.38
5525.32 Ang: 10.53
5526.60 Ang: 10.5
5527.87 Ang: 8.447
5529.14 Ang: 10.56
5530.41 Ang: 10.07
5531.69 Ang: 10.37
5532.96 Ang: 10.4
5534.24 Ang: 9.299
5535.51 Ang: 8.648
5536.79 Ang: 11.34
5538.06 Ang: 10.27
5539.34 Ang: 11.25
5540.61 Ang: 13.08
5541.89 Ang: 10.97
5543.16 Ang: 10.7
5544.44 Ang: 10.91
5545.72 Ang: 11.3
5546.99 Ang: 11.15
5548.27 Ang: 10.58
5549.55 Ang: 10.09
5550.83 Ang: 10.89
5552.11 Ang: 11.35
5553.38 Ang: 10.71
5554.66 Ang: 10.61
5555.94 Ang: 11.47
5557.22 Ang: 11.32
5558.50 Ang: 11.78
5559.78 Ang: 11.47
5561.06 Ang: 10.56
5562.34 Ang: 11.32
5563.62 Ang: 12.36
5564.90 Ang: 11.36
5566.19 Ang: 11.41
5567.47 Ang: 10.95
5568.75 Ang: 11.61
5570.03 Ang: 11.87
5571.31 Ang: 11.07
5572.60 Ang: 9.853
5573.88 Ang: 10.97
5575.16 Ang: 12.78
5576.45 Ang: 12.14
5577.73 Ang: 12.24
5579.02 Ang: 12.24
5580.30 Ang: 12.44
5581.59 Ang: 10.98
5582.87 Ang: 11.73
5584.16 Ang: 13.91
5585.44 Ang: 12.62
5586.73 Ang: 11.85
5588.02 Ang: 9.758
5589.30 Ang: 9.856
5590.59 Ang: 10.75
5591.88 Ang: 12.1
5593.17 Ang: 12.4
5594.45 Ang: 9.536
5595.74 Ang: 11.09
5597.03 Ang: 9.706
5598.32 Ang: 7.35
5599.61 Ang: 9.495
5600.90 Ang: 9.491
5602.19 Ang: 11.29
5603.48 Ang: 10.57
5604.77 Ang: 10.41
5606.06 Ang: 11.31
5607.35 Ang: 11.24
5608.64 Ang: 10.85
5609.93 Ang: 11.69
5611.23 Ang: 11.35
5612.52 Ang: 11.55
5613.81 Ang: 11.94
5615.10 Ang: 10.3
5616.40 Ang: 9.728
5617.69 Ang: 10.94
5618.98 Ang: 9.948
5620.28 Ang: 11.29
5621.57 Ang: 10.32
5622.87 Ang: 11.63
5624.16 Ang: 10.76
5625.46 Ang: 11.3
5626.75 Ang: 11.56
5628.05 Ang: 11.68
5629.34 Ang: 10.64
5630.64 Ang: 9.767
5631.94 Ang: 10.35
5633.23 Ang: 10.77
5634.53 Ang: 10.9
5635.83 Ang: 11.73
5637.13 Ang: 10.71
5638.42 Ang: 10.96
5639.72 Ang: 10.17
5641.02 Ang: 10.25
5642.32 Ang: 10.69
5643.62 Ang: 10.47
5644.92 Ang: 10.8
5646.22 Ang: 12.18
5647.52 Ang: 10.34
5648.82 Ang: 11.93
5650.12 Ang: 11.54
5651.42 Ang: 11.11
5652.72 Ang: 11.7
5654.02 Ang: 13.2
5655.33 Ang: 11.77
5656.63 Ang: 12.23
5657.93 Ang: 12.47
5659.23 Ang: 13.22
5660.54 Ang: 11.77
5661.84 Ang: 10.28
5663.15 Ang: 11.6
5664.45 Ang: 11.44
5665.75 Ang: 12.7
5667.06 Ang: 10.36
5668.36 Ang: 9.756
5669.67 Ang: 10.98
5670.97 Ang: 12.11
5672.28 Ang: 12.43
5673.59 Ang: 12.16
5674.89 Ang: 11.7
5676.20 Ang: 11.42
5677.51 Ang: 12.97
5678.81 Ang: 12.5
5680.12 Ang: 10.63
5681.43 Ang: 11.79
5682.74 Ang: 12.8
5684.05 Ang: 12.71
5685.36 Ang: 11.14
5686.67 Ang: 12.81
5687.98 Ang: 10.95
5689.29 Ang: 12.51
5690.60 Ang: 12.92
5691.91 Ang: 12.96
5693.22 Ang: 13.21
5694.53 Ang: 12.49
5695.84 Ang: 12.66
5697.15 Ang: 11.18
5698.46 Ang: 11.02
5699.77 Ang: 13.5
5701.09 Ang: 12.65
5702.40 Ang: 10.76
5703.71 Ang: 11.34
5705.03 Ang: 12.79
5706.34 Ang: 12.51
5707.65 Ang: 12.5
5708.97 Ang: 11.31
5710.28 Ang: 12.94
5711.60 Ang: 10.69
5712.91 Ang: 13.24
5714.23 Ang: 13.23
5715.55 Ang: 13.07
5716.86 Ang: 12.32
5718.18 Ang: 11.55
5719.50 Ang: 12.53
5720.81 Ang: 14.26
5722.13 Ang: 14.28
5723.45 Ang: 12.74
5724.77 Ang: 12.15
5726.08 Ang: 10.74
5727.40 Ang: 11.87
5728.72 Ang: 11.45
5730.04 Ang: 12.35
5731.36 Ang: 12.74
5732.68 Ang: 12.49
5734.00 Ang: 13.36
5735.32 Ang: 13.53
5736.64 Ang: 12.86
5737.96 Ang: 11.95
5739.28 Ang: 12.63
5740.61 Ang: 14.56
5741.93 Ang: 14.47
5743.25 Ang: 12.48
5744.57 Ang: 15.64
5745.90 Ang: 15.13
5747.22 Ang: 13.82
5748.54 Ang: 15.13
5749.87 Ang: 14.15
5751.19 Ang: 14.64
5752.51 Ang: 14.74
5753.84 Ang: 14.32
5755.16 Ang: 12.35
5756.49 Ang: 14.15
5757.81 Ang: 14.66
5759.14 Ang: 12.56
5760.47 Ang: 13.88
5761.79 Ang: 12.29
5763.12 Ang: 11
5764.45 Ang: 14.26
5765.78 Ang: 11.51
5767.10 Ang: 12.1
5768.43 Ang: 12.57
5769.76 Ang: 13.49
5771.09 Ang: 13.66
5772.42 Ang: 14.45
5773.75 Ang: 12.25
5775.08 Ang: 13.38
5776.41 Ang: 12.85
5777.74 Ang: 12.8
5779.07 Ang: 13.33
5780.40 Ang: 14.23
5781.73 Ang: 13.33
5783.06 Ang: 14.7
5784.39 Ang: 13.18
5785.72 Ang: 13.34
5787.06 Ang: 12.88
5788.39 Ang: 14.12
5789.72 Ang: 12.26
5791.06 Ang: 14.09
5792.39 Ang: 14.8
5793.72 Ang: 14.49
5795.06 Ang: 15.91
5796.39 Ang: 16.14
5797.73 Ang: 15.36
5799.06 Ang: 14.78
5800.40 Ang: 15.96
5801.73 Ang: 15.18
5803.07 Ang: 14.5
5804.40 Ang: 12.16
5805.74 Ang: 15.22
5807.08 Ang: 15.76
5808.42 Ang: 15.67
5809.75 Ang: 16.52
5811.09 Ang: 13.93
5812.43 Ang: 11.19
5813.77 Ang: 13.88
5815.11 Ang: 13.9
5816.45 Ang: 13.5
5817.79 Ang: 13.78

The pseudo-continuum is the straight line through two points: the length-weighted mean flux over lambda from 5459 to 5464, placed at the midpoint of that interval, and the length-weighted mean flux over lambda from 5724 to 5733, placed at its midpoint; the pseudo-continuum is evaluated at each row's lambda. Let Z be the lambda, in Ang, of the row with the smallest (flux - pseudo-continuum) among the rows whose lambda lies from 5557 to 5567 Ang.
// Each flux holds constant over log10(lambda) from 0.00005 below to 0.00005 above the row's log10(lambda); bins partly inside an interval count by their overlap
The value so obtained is 5561.06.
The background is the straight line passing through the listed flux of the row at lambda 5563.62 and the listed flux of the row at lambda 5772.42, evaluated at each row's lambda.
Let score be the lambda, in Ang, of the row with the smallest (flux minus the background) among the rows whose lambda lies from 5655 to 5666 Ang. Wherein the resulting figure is 5661.84 Ang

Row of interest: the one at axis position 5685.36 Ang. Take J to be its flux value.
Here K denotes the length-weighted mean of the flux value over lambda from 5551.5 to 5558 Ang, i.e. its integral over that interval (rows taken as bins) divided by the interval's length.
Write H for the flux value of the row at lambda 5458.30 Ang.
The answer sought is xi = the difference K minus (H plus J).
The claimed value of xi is -11.2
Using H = 11.14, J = 11.14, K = 11.1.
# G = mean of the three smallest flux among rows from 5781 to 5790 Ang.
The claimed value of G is 12.8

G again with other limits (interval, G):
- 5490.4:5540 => 8.6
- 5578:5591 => 10.1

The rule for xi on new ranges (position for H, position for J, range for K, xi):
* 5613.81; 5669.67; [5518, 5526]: -12.1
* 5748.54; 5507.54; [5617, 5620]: -13.7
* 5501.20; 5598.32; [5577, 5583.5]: -4.4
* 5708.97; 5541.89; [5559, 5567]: -10.9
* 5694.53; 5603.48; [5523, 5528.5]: -13.0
